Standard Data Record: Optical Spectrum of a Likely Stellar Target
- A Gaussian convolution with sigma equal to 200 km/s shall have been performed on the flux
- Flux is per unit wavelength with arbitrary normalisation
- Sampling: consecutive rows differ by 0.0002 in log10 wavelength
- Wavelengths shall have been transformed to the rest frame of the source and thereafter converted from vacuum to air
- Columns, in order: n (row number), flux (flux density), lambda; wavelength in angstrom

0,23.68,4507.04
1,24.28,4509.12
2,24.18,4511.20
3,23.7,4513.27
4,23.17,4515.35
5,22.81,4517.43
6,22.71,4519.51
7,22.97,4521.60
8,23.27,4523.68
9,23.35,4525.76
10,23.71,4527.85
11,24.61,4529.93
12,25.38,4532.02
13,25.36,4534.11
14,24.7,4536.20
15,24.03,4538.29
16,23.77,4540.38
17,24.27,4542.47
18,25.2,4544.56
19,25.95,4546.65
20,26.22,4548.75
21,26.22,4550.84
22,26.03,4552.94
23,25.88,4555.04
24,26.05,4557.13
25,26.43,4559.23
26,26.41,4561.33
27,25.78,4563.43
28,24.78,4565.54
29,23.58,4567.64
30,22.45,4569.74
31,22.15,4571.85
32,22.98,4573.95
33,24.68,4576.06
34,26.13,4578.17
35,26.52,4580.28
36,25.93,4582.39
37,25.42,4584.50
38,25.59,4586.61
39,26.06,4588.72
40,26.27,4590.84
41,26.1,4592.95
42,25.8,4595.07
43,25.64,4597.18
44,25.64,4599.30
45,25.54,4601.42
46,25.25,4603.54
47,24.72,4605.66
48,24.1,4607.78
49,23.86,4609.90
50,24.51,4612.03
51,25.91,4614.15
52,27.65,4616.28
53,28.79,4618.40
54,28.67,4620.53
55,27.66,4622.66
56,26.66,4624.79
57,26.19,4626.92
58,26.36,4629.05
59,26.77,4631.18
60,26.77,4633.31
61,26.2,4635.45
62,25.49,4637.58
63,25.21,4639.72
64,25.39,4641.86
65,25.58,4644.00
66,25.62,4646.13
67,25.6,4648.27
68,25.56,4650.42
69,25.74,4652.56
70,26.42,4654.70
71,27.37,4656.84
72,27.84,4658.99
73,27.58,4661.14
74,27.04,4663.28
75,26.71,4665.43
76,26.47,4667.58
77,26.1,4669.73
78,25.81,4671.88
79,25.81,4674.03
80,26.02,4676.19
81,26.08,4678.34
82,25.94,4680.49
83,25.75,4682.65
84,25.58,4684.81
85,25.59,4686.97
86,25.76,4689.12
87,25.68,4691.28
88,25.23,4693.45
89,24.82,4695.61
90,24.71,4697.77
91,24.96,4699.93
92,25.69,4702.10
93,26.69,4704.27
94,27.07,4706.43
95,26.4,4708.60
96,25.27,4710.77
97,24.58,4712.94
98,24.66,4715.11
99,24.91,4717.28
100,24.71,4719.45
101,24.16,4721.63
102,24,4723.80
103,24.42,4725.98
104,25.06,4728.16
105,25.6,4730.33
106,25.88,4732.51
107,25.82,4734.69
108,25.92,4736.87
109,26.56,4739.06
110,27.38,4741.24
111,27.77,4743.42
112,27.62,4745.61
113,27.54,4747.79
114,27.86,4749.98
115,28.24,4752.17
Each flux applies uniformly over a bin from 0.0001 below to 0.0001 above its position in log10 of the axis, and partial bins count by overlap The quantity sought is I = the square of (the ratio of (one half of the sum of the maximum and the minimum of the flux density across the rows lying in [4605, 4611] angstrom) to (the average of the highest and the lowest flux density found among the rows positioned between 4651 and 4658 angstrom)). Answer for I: 0.84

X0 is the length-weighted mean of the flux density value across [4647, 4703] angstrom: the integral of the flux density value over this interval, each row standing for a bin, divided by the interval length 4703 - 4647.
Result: 26.0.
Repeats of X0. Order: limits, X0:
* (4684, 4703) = 25.3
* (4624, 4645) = 26.1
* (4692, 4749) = 25.7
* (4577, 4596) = 26.0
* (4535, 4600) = 25.2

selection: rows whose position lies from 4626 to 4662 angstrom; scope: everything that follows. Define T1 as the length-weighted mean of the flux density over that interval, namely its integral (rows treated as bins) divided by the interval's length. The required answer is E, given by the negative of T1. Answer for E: -26.2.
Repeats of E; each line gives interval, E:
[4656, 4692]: -26.3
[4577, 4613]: -25.5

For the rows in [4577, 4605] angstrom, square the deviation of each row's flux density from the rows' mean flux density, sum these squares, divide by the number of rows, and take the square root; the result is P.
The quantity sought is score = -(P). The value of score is -0.4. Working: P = 0.4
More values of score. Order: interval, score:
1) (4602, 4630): -1.6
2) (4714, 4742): -0.9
